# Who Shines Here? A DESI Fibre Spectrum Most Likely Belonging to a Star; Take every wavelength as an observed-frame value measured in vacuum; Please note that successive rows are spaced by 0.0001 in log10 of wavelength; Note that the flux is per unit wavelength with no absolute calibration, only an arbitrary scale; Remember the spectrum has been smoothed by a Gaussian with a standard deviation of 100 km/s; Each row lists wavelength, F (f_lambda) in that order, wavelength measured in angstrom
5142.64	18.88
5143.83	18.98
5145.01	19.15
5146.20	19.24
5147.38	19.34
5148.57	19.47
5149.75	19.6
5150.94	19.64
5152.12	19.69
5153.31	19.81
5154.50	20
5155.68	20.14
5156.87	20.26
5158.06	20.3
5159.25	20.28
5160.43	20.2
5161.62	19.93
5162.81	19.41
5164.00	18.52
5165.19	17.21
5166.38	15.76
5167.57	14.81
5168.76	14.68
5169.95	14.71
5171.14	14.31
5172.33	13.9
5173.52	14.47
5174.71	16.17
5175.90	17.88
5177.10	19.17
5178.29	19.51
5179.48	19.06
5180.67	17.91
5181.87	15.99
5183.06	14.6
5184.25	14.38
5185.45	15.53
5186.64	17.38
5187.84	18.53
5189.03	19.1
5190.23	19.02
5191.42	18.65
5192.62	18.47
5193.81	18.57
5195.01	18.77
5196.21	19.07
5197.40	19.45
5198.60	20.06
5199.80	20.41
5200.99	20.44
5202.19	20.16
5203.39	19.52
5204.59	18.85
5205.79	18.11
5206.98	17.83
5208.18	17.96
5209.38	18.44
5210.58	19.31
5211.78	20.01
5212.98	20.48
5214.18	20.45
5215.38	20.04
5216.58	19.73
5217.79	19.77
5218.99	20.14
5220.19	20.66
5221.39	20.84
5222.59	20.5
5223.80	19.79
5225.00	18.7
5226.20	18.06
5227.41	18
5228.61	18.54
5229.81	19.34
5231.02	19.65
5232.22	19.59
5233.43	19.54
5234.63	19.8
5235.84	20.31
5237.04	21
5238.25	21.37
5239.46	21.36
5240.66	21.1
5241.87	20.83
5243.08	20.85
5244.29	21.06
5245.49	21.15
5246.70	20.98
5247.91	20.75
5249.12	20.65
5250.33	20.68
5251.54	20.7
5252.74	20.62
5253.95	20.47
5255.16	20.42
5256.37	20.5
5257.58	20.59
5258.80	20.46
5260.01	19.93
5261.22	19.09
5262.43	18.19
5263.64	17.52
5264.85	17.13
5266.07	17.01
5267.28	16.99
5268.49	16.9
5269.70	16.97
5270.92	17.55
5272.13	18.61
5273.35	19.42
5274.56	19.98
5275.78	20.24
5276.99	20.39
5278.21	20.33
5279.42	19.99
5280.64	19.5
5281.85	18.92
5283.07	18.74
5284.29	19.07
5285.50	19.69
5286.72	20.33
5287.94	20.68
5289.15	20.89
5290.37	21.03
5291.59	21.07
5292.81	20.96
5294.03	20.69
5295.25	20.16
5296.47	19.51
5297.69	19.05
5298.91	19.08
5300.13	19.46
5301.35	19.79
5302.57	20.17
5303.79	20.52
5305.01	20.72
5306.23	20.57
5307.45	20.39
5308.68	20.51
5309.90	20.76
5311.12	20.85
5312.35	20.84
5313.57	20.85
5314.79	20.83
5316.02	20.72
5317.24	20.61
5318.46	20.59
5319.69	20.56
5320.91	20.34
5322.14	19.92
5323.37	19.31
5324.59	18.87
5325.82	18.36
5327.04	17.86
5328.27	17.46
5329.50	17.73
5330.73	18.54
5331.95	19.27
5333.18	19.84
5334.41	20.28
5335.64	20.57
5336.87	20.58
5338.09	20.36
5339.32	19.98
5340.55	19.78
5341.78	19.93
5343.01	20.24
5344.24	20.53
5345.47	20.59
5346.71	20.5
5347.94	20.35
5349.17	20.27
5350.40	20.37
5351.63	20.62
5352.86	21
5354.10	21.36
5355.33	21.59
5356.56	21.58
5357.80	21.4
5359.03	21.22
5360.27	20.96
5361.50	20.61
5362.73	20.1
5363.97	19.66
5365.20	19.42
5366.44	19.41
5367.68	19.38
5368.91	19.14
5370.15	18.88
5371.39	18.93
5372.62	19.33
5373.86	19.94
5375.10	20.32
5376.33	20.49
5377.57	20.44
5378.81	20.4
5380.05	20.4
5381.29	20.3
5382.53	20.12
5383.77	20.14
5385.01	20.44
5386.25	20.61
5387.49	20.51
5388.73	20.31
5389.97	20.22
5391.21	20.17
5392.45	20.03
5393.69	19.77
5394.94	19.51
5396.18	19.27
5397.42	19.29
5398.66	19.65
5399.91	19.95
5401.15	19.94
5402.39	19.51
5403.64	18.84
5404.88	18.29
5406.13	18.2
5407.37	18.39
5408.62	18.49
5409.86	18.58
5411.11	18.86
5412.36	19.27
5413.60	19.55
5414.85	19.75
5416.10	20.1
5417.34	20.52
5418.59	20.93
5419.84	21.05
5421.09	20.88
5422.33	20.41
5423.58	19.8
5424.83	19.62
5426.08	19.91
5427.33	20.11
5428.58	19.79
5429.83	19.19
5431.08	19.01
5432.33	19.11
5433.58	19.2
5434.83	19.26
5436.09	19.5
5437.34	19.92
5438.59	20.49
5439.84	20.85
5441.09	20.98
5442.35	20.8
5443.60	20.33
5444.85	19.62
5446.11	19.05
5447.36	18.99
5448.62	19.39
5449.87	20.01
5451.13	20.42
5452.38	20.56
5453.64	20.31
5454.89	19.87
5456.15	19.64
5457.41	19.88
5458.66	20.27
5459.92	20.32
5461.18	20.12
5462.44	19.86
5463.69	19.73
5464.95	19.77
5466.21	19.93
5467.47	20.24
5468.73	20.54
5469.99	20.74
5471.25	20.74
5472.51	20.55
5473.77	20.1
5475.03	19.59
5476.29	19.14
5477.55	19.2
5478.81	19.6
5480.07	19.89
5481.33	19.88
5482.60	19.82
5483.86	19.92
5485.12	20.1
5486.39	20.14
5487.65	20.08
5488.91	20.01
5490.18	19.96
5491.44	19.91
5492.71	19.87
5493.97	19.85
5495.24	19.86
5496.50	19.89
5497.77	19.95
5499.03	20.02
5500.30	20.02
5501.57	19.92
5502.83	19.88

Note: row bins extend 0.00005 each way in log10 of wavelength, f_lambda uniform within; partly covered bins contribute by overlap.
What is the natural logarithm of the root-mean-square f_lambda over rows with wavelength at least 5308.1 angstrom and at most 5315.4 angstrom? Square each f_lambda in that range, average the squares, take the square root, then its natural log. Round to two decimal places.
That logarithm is 3.03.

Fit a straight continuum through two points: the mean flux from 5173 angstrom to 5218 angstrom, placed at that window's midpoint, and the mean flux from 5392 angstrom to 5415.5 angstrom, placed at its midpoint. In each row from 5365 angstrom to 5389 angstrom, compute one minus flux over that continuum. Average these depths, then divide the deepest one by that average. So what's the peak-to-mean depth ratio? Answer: -0.3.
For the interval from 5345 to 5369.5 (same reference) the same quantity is 0.0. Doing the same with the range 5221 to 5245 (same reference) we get -0.4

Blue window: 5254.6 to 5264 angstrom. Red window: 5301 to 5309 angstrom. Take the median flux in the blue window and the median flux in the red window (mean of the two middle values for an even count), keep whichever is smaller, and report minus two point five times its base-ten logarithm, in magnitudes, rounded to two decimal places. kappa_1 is -3.26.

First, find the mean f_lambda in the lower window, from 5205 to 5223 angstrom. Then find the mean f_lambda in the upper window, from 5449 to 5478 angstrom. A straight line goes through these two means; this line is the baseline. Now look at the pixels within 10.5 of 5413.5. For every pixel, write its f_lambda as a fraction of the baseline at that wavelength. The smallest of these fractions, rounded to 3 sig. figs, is 0.912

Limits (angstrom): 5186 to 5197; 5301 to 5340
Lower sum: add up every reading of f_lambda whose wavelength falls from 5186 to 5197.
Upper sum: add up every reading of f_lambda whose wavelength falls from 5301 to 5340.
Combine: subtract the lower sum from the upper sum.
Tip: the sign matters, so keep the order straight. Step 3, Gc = 471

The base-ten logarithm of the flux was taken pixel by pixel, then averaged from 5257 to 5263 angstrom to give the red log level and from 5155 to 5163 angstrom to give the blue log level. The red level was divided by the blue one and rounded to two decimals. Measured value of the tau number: 0.99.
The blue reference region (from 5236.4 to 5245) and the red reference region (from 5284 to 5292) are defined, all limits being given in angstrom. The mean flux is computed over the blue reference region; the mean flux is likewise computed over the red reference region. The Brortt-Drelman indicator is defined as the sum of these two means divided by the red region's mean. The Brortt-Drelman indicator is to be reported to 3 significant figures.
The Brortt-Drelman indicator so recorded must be 2.03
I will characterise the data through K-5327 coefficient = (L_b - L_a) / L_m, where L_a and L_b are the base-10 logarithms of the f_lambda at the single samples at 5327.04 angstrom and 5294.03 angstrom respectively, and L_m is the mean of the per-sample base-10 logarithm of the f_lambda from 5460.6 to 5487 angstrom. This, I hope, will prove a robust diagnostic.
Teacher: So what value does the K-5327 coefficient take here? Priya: 0.049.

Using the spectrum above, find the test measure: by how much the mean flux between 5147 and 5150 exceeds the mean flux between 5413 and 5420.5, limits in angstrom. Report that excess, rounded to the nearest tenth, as -0.8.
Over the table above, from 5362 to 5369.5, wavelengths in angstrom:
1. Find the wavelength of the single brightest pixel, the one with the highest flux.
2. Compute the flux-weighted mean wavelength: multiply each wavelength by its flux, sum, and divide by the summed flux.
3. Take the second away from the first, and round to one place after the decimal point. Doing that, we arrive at -3.1 angstrom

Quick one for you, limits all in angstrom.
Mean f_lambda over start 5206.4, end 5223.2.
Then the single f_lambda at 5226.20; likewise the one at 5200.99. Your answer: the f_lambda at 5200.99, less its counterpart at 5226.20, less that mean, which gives -17.3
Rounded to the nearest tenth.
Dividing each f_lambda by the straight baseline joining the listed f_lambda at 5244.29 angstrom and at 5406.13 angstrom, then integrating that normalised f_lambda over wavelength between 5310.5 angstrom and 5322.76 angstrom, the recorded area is 12.8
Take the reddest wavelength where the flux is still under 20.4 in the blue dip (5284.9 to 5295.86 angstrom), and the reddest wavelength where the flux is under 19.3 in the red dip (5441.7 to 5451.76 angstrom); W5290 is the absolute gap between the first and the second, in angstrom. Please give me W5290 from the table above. 152.1 angstrom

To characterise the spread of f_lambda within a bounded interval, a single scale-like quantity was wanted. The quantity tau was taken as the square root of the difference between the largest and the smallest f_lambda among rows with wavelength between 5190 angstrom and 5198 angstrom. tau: 1.0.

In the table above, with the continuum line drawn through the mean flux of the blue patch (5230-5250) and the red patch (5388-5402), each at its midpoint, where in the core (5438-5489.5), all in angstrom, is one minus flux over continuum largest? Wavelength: 5447.36 angstrom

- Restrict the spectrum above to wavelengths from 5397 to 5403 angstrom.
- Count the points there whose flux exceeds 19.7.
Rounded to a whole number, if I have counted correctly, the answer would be 2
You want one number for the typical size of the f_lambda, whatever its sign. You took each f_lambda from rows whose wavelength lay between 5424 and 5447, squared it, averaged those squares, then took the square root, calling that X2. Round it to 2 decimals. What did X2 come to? 19.83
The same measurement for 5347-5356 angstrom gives 20.80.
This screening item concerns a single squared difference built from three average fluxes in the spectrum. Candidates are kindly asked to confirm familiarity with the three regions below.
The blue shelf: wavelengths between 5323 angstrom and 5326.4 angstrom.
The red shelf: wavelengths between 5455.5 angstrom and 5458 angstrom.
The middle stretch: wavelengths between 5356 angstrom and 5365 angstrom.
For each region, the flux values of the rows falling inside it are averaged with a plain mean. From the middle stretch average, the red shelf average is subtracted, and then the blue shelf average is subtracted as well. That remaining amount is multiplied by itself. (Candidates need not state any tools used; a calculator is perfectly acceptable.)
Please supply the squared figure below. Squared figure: 317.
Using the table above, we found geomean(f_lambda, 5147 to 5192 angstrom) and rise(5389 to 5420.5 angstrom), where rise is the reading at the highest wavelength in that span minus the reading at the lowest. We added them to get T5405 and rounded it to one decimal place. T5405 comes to 18.6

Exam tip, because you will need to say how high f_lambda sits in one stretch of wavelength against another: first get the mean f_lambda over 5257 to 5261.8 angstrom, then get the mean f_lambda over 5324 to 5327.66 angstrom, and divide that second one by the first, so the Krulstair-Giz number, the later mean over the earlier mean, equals 0.92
